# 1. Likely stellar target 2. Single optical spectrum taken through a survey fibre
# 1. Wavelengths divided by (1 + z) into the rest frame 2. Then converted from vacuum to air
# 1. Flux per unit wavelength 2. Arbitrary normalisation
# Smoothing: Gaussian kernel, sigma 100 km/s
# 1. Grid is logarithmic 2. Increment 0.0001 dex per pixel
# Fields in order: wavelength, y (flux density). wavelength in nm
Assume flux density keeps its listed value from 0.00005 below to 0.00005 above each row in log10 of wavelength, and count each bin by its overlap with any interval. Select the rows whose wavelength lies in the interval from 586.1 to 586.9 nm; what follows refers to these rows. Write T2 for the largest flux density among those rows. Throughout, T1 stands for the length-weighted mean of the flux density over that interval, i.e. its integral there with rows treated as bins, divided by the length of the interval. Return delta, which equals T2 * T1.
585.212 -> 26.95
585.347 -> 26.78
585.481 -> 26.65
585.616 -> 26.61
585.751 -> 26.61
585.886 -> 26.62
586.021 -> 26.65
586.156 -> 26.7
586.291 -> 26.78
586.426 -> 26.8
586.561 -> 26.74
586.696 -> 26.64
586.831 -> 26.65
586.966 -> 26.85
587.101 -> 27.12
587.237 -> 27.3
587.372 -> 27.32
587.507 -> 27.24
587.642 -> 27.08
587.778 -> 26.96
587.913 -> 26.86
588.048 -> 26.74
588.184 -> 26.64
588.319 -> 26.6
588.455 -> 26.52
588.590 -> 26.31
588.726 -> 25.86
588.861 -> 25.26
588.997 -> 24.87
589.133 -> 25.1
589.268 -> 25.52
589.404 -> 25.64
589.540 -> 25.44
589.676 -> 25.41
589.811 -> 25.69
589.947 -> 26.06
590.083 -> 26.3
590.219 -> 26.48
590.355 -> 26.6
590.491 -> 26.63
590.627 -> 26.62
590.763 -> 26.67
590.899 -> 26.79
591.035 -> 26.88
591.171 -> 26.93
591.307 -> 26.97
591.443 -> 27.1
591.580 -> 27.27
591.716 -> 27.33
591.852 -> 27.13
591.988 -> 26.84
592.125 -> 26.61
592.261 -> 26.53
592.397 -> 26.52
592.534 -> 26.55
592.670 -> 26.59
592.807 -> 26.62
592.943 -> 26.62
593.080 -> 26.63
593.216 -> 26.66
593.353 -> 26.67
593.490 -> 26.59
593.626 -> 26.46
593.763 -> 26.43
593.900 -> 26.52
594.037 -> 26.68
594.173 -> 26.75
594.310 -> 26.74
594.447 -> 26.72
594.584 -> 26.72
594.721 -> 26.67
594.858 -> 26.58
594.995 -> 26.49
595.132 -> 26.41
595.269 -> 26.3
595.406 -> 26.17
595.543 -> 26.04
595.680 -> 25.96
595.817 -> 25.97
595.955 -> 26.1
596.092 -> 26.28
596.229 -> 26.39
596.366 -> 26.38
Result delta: 716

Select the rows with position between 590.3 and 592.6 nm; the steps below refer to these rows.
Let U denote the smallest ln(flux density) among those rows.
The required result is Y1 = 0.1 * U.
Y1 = 0.328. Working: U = 3.278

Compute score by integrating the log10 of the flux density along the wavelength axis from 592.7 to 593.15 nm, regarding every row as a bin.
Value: 0.642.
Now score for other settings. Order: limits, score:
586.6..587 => 0.571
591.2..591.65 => 0.644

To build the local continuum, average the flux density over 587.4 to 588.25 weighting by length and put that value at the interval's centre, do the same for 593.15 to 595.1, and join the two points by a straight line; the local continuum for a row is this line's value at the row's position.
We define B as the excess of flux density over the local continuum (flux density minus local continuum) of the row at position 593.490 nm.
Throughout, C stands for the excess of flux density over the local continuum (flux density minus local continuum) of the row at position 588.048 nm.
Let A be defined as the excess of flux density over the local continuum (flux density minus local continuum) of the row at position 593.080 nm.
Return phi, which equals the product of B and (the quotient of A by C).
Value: -0.01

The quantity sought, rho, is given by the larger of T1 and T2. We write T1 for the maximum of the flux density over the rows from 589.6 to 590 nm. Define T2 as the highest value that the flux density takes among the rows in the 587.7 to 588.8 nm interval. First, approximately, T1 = 26.06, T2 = 26.96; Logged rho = 27.0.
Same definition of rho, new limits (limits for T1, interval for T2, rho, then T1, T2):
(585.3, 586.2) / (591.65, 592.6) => 27.3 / 26.78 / 27.33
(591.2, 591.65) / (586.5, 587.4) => 27.3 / 27.27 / 27.32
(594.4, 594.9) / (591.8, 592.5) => 27.1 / 26.72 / 27.13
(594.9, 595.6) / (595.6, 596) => 26.5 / 26.49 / 26.1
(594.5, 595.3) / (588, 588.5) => 26.7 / 26.72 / 26.74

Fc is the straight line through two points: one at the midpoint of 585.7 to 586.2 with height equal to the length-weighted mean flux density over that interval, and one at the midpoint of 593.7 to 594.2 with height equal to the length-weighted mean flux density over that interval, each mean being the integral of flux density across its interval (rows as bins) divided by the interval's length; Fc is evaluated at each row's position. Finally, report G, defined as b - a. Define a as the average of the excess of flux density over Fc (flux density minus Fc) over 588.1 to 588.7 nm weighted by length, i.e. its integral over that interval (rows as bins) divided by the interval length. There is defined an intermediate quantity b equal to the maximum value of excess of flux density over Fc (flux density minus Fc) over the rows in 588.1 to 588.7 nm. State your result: 0.162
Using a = -0.14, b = 0.0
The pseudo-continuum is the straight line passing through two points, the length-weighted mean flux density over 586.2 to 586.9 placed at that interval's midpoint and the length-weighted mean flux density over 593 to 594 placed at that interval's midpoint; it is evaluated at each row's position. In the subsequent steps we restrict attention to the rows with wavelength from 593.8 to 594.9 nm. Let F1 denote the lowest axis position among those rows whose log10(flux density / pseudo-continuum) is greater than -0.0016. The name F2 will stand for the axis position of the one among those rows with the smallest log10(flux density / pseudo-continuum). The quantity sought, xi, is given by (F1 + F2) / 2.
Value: 593.90 nm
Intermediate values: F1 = 593.900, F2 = 593.900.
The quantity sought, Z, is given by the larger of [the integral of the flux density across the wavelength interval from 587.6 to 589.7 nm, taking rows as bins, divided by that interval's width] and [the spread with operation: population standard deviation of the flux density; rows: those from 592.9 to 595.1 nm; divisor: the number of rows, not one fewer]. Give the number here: 26.0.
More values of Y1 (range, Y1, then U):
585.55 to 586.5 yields 0.328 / 3.281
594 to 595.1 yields 0.328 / 3.277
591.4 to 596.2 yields 0.326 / 3.257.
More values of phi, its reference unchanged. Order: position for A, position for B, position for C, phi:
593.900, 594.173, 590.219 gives 0.04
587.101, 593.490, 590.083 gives 0.01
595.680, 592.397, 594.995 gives -1.41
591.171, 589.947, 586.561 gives 0.48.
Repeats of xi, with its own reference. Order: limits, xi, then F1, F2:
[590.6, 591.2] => 590.63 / 590.627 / 590.627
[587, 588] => 587.51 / 587.101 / 587.913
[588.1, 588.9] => 588.52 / 588.184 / 588.861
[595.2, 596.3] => 595.95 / 596.229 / 595.680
